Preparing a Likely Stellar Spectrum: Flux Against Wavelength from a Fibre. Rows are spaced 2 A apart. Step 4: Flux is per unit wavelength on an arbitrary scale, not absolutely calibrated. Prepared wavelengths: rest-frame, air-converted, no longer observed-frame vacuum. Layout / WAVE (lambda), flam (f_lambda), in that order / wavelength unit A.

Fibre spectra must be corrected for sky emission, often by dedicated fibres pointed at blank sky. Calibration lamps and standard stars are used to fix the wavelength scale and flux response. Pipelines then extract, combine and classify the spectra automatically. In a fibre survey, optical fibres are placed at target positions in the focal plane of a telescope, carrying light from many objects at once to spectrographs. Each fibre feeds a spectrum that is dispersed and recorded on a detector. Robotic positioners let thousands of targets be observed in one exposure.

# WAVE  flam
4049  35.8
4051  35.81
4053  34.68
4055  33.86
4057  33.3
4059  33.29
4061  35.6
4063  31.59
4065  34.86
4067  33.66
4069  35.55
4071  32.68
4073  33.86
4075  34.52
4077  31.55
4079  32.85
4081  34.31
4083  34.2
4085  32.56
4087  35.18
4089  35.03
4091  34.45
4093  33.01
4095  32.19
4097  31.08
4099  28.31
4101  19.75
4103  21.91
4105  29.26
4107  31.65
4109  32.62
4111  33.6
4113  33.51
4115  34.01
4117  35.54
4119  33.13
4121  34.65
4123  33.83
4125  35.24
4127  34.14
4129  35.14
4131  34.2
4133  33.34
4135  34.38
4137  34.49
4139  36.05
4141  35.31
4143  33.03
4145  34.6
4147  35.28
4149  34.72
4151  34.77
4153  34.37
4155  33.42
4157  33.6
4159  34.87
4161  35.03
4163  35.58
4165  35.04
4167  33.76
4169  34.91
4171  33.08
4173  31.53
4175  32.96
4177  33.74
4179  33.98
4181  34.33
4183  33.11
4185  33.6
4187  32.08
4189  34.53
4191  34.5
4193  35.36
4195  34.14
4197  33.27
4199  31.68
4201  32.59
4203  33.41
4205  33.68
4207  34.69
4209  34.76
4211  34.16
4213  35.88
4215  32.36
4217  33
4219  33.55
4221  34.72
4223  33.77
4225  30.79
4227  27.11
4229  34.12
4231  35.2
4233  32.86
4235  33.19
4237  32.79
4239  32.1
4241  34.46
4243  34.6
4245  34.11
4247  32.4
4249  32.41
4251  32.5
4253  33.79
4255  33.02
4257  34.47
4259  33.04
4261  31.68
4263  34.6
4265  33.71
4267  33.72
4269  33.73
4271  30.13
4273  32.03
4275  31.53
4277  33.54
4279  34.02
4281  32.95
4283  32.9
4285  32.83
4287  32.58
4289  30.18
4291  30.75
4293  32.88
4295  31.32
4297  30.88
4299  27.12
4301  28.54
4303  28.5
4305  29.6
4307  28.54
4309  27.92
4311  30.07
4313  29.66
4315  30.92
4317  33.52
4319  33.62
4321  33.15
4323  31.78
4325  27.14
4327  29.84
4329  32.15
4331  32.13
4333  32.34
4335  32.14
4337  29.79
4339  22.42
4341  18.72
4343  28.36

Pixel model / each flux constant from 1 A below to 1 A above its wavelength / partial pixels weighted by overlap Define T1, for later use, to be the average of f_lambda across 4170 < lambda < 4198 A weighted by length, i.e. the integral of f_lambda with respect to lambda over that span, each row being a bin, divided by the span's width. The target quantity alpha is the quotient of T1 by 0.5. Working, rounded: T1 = 33.6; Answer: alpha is 67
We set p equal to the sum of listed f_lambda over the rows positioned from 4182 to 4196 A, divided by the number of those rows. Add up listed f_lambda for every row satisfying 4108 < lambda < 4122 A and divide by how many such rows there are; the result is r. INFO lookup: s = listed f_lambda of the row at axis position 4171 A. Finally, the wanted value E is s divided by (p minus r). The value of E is 891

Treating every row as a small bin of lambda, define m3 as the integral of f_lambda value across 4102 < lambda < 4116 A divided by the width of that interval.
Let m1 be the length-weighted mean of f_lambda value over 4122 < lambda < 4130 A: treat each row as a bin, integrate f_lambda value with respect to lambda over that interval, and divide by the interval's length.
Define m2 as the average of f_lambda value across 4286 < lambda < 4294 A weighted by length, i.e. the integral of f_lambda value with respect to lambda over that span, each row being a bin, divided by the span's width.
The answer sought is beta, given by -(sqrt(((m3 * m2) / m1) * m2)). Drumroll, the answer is -29.9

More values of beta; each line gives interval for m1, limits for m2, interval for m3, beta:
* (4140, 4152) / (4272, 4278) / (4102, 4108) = -28.9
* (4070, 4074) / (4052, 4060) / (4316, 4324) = -33.7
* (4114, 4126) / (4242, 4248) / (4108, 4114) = -33.1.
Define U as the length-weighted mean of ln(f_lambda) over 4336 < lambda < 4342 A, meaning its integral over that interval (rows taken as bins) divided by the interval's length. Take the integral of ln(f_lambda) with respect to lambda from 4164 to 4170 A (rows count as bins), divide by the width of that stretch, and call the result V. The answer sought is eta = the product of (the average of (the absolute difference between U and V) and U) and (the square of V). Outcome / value 22.2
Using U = 3.14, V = 3.54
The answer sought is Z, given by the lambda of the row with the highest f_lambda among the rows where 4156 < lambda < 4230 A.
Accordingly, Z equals 4213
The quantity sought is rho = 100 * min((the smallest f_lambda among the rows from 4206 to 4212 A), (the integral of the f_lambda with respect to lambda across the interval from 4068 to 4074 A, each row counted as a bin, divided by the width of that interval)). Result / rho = 3403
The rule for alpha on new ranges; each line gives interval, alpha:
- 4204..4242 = 67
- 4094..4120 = 61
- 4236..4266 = 67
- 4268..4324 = 63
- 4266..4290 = 65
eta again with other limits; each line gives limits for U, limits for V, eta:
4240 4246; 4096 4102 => 20.2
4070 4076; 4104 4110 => 21.3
